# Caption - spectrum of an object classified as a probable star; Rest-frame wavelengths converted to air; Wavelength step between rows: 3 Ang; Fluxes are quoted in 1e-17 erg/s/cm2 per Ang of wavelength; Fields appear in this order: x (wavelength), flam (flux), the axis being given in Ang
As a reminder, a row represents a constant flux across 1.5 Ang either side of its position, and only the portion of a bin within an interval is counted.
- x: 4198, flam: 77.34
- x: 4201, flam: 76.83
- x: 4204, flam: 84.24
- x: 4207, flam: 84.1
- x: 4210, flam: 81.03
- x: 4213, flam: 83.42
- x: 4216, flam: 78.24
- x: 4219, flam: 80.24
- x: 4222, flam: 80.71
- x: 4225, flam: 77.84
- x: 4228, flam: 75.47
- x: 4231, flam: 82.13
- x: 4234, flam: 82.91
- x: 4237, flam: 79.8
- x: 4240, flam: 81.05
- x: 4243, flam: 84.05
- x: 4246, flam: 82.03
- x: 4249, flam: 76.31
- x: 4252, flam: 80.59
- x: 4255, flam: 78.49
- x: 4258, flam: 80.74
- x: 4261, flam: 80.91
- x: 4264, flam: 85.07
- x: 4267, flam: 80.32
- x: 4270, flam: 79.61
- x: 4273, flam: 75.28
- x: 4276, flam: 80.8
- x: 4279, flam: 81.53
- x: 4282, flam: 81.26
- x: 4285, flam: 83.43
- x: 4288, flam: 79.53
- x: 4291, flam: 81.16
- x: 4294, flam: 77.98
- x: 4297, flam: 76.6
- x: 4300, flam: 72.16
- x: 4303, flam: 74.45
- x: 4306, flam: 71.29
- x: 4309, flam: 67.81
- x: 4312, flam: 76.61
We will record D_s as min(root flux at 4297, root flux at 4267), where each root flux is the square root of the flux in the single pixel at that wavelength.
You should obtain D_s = 8.75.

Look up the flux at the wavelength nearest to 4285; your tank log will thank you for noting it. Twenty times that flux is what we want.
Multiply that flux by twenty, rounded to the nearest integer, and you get 1669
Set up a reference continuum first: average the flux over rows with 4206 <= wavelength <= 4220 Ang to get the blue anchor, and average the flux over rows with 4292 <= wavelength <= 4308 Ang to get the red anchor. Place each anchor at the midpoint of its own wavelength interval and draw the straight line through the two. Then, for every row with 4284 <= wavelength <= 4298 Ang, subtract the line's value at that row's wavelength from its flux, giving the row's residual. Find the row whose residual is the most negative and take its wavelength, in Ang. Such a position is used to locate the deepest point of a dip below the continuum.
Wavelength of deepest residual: 4297 Ang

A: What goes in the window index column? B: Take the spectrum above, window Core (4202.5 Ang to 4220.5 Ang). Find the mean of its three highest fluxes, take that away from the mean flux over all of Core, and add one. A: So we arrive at -1.0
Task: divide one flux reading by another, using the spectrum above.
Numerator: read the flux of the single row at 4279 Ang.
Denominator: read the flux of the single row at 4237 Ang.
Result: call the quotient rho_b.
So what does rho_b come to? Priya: 1.02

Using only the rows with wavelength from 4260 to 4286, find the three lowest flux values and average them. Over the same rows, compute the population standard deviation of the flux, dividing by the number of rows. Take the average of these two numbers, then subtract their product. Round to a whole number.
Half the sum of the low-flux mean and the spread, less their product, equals -158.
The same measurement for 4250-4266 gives -130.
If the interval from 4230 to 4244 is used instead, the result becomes -78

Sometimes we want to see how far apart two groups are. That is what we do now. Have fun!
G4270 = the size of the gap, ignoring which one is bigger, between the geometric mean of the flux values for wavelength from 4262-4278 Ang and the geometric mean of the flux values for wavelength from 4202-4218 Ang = 2.0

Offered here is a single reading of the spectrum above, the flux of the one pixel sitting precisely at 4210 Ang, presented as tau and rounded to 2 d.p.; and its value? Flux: 81.03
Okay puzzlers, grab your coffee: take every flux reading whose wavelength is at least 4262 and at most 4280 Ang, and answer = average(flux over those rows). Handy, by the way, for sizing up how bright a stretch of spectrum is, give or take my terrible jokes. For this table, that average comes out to 80.4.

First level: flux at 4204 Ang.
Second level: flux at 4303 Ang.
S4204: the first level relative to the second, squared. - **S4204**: 1.28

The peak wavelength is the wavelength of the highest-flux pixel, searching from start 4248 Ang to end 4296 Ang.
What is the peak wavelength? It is 4264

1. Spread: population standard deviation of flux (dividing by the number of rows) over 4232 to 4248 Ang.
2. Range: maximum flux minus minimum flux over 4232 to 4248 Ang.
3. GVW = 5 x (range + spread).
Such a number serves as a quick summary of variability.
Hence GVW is 29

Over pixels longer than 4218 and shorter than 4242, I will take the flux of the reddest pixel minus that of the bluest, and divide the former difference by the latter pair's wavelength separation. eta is 0.04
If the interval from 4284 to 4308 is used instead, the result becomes -0.58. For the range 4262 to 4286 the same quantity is -0.08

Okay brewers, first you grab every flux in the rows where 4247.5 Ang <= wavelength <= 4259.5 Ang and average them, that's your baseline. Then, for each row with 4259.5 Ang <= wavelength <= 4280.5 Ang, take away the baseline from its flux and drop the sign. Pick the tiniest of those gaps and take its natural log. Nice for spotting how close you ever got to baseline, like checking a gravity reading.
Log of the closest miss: -0.55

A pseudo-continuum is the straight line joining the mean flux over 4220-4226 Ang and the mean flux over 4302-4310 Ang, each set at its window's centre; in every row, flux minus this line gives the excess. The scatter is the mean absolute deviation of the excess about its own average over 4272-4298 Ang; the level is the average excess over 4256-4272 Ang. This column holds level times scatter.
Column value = 11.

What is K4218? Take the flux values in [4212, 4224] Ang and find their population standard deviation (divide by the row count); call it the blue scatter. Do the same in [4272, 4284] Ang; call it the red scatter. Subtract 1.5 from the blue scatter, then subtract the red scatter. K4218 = -2.2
